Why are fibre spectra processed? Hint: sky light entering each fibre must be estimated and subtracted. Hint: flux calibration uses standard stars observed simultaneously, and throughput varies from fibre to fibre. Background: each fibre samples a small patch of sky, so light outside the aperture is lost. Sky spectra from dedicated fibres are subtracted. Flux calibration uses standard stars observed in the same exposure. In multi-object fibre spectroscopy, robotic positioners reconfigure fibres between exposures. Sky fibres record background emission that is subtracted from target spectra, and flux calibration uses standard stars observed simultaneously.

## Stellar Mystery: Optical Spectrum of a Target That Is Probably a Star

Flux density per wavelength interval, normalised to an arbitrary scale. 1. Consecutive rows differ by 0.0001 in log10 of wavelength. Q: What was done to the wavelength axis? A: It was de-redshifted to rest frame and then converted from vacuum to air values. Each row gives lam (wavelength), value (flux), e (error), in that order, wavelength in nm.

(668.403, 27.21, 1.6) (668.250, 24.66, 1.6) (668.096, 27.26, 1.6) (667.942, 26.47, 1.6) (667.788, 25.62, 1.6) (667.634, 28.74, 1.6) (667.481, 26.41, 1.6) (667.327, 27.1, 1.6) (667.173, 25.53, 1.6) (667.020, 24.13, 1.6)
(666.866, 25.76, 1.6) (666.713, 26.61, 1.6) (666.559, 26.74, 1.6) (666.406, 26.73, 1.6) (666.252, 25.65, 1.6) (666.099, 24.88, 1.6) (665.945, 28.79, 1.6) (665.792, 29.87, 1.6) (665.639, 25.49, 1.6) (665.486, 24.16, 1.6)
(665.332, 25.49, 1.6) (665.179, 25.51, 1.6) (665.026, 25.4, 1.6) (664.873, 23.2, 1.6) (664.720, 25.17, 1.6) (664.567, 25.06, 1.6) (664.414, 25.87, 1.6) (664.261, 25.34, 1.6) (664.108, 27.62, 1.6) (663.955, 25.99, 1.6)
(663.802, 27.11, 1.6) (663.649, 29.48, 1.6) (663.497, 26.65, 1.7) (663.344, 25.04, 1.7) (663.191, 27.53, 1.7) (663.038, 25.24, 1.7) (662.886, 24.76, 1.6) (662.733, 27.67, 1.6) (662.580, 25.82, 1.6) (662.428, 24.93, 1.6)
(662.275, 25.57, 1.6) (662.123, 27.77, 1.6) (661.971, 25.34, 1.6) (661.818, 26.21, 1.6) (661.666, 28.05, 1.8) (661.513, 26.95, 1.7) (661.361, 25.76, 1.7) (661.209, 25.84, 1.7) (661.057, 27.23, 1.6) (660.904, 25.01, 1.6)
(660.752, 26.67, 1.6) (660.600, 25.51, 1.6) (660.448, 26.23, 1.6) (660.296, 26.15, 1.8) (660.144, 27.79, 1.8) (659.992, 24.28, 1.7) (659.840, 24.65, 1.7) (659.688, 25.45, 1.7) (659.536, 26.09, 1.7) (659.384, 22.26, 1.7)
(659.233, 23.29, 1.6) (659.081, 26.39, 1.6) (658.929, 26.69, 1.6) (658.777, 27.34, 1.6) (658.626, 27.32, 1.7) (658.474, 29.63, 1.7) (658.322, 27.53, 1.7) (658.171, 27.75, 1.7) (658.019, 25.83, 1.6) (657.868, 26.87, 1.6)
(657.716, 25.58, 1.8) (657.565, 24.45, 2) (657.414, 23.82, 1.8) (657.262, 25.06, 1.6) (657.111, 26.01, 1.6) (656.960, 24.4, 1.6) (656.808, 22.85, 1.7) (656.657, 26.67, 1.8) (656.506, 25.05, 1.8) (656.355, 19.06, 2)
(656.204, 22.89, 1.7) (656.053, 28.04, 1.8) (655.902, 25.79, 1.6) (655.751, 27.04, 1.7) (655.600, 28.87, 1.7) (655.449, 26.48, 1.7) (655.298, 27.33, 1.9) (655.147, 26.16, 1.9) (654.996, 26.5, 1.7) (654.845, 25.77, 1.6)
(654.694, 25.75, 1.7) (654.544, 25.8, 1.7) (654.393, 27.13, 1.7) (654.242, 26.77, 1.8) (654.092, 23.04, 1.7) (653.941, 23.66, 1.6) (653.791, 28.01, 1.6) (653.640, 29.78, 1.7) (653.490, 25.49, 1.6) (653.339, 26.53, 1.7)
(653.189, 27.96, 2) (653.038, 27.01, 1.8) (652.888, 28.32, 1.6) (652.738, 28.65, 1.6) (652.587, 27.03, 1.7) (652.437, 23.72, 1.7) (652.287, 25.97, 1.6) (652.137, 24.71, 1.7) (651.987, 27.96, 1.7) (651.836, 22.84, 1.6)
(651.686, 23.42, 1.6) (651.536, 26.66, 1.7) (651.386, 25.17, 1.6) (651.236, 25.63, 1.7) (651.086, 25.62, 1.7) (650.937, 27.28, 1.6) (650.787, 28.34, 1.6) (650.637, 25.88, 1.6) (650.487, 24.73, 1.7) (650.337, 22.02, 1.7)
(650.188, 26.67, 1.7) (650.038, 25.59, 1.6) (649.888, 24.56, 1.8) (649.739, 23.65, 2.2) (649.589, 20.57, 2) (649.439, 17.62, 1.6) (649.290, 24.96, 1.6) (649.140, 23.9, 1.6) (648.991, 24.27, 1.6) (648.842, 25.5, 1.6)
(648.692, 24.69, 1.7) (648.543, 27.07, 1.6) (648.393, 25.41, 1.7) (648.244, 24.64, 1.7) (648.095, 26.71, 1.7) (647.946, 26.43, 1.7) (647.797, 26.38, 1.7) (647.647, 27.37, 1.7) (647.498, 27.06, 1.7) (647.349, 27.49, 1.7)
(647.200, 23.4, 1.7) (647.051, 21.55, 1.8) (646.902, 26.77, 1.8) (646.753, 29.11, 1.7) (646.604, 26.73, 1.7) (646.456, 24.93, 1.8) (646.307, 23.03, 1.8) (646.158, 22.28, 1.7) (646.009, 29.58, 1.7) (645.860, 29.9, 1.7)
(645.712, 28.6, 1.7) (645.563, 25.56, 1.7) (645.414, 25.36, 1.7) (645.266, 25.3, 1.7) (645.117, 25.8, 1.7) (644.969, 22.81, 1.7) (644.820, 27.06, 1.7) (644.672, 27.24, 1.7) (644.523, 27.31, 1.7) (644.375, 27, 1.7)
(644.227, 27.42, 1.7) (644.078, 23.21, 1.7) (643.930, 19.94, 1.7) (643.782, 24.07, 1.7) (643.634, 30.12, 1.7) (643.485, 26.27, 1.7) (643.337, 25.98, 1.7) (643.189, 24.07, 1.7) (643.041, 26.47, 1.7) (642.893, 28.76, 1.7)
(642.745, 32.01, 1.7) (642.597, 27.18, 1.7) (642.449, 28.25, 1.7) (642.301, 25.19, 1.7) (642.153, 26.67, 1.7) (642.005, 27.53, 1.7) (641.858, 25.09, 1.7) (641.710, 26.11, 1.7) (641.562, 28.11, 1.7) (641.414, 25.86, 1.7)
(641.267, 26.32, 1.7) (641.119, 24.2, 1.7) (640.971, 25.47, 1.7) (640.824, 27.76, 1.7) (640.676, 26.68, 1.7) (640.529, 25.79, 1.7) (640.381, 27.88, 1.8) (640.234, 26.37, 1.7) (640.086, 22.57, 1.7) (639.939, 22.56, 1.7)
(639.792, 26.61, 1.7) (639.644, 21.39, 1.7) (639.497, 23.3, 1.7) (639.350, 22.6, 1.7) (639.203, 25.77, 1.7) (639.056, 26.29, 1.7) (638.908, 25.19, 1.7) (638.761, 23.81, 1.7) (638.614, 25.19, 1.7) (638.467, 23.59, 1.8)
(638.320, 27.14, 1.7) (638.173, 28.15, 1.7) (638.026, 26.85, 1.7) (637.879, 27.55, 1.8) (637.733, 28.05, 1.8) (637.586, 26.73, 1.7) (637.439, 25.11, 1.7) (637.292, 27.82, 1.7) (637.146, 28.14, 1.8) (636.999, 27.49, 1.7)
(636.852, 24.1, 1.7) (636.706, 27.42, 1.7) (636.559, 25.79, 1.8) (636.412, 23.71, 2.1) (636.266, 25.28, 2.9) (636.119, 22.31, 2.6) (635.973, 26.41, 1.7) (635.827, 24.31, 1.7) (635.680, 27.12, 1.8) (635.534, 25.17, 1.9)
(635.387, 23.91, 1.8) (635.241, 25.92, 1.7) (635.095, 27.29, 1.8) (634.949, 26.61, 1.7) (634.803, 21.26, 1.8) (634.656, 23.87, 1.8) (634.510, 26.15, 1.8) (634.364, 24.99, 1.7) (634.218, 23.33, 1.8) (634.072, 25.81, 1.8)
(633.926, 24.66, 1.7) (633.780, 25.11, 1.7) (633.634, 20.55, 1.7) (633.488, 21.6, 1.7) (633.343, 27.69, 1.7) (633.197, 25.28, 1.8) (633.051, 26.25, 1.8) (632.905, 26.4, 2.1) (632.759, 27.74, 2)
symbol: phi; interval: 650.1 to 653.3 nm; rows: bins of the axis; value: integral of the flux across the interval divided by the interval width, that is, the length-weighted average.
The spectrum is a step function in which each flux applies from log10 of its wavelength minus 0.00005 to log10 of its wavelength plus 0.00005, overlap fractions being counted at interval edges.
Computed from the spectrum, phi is 26.0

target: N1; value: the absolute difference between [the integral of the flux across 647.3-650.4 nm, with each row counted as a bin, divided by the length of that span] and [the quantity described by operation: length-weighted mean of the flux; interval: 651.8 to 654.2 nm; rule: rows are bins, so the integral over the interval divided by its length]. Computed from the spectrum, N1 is 1.5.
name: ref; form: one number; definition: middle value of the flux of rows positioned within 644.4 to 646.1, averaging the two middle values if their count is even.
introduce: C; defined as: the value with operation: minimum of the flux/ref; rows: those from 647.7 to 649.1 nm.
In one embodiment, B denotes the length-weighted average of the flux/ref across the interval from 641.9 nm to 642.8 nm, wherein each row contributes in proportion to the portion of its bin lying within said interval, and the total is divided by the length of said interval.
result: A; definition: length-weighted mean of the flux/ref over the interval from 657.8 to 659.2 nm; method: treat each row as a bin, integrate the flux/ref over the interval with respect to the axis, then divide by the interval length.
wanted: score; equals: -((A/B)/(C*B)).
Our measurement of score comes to -1.07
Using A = 1.00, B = 1.02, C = 0.90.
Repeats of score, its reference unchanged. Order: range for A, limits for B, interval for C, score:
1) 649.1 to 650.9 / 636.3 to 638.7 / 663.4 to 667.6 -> -1.09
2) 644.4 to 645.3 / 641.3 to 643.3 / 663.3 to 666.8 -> -1.13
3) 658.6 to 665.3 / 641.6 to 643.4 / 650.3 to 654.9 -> -1.19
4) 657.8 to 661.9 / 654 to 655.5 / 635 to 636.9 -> -1.27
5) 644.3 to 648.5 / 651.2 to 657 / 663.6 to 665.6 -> -1.23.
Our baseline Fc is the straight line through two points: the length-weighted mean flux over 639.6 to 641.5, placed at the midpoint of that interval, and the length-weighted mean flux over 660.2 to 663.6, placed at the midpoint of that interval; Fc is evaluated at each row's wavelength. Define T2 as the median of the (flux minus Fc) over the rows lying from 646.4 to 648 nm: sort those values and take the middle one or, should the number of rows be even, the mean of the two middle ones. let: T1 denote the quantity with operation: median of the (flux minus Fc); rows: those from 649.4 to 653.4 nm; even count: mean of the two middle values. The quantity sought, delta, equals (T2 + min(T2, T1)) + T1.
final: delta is 0.7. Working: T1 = -0.2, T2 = 1.1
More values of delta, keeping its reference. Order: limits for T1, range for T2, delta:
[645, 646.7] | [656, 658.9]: -0.5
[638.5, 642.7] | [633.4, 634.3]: -2.0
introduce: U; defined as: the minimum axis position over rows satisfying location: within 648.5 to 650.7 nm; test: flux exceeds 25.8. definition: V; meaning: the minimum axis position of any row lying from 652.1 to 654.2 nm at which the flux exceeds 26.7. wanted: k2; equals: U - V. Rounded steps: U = 648.543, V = 652.587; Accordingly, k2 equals -4.04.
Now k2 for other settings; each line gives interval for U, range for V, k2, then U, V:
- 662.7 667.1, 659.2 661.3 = 2.59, 662.733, 660.144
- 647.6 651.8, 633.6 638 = 12.55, 647.647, 635.095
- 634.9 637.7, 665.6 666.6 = -30.84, 634.949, 665.792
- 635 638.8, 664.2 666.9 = -30.70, 635.095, 665.792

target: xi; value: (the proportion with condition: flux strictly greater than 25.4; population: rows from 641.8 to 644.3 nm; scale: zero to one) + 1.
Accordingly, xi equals 1.65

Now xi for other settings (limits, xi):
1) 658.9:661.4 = 1.71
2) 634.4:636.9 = 1.47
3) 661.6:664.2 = 1.71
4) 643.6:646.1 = 1.65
